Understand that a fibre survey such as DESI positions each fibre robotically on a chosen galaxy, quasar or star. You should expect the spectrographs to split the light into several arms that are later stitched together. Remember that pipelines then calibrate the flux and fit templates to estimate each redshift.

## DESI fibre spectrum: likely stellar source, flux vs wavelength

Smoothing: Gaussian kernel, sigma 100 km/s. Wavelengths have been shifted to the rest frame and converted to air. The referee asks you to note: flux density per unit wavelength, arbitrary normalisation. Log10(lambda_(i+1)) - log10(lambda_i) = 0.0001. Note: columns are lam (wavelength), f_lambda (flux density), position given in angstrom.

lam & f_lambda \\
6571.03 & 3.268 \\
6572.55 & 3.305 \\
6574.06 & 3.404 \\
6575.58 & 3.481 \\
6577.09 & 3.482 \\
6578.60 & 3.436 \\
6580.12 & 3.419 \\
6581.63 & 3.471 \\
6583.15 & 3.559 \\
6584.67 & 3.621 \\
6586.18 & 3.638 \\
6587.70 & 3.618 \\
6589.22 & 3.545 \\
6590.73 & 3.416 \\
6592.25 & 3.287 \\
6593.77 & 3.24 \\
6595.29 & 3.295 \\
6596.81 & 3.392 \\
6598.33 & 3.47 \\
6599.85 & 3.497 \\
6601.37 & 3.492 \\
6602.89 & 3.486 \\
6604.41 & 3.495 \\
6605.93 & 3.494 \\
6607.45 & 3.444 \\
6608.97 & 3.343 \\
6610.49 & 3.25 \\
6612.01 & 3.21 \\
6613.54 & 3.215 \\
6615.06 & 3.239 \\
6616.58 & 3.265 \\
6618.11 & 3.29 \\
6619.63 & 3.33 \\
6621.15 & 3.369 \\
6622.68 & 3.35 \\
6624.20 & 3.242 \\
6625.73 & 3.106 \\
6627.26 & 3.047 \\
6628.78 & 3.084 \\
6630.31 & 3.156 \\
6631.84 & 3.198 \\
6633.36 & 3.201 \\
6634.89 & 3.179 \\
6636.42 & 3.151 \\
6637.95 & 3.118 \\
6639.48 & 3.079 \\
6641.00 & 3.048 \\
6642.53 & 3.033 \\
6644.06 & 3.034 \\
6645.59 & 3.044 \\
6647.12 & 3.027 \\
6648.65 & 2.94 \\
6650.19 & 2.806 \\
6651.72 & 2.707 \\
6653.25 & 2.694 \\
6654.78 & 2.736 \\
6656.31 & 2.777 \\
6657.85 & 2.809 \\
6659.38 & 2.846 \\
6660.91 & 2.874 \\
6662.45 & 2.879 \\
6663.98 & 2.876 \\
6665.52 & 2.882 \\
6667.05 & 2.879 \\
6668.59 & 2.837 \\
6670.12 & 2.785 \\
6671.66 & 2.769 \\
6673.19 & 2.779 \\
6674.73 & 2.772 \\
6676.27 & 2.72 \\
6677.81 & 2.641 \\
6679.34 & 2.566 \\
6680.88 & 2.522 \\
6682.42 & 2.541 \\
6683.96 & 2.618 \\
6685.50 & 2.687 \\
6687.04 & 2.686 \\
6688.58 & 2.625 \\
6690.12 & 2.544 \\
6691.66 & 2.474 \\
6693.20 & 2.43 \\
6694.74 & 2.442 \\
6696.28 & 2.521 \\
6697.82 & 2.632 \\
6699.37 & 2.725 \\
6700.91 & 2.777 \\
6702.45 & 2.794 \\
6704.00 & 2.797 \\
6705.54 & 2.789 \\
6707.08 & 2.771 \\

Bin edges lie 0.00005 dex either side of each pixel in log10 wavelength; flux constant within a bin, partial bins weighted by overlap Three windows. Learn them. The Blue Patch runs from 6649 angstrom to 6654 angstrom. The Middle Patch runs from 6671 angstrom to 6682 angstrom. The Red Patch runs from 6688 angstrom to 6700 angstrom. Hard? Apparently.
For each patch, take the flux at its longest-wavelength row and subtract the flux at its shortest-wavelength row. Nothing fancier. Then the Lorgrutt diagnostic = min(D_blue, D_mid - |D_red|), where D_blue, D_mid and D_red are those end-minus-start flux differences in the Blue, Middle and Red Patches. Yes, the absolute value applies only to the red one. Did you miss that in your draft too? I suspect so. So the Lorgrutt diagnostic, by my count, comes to -0.35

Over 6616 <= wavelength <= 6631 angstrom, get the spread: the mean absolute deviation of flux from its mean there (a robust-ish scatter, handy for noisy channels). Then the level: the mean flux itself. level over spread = 32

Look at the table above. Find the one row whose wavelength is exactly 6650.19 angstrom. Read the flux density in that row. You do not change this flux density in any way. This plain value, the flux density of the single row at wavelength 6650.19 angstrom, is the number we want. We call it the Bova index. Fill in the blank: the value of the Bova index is 2.806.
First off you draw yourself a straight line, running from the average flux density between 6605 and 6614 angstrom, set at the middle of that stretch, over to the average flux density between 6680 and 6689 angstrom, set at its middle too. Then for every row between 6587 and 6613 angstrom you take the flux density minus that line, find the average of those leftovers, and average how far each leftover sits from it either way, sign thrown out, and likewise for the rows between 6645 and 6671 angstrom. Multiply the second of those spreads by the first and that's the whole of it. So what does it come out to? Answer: 0.009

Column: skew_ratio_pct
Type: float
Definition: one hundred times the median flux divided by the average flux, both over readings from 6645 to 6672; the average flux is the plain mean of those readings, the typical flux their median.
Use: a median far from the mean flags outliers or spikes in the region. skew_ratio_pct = 100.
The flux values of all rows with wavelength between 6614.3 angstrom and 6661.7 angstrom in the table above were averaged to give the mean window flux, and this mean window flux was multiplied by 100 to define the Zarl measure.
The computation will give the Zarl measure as 306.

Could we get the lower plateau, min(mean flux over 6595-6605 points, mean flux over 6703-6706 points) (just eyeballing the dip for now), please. 2.79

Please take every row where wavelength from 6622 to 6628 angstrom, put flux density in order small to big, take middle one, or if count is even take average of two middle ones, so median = 3.2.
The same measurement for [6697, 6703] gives 2.8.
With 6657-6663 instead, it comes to 2.9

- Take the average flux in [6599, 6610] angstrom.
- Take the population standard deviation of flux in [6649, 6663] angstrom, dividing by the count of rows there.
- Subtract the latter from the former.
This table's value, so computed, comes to 3.40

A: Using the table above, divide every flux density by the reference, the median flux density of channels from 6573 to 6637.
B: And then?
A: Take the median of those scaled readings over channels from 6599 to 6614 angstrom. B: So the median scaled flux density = 1.03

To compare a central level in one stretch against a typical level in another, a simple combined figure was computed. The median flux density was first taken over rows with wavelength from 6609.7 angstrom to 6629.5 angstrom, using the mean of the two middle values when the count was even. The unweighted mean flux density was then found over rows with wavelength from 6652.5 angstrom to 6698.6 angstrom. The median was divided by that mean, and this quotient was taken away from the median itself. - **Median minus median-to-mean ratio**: 2.04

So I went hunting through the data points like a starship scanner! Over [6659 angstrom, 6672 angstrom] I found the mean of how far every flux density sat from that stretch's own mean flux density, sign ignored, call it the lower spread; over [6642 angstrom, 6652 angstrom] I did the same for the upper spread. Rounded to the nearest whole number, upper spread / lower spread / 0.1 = 31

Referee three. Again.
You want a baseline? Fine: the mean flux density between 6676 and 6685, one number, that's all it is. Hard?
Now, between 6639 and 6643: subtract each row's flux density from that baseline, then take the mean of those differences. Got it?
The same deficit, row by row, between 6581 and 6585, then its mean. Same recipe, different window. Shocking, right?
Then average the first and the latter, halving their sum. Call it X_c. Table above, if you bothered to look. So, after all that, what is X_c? -0.70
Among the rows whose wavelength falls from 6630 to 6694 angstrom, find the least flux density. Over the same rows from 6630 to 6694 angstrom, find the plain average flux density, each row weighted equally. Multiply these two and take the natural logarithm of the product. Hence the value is 1.93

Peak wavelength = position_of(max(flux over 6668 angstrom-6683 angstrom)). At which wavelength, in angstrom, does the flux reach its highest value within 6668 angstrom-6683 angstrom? 6668.59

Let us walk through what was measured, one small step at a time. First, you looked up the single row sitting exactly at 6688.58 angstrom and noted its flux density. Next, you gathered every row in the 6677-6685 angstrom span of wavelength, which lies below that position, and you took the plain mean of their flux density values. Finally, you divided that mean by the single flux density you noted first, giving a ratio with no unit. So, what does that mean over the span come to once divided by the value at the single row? 1.0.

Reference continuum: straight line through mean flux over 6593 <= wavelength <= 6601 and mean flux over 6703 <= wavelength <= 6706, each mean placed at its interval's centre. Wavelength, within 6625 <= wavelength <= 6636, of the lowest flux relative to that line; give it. 6627.26 angstrom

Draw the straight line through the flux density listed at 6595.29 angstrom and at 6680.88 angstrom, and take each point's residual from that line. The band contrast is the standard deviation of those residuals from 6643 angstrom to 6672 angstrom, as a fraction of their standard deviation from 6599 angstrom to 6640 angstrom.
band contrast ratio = 1.3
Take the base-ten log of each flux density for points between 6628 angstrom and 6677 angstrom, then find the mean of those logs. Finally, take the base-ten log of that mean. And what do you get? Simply -0.33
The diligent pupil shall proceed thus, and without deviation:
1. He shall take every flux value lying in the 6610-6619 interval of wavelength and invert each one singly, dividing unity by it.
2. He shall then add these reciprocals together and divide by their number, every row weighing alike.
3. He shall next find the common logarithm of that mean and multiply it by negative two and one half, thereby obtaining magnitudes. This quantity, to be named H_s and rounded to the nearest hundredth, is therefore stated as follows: 1.28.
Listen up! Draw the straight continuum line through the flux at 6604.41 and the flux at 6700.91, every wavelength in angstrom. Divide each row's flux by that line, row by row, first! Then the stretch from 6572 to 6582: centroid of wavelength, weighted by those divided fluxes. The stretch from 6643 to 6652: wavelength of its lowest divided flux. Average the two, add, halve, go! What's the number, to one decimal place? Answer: 6614.4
